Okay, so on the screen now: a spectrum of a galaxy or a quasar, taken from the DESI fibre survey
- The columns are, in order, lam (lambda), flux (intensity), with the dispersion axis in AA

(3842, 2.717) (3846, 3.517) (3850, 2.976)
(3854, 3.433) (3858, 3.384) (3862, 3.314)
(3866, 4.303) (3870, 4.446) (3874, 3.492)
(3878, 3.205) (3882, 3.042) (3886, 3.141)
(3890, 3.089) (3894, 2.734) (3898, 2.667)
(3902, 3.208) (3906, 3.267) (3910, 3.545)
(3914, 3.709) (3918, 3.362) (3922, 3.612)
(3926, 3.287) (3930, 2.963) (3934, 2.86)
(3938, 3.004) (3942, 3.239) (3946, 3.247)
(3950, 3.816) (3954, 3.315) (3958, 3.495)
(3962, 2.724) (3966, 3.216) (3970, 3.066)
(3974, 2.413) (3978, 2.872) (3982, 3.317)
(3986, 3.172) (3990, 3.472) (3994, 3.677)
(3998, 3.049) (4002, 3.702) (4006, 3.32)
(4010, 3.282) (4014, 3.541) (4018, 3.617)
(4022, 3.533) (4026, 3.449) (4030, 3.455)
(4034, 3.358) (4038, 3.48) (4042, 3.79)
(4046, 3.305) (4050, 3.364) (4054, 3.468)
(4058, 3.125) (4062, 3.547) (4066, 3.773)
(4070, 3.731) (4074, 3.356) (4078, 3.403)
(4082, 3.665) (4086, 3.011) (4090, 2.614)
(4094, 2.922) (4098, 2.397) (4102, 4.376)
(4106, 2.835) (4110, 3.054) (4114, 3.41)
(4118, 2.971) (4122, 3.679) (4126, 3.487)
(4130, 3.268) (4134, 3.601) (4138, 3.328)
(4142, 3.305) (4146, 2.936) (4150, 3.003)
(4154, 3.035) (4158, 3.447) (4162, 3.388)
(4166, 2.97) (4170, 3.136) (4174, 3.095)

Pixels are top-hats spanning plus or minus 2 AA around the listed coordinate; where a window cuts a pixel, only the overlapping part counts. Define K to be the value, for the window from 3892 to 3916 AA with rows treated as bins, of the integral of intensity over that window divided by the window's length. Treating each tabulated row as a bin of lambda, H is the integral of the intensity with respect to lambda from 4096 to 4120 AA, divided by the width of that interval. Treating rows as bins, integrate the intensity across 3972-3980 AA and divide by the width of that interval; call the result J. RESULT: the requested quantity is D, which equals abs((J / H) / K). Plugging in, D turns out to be 0.26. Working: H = 3.17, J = 2.64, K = 3.2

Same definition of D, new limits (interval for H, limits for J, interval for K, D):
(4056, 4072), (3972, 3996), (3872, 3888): 0.28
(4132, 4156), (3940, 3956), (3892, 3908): 0.36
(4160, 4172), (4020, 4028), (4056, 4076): 0.31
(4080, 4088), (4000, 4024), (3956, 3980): 0.35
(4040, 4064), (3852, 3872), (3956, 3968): 0.35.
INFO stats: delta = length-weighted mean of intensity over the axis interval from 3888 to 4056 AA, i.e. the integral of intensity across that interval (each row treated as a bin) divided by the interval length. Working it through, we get 3.29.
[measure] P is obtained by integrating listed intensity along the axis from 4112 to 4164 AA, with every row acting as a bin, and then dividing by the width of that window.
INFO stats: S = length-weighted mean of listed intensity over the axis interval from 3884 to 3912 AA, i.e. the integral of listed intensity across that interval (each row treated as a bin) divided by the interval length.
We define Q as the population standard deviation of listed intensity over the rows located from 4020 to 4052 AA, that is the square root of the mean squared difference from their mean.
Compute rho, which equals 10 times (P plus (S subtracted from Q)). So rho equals 3.44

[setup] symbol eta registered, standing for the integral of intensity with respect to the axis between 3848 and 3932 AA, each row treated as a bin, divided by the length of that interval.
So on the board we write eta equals 3.34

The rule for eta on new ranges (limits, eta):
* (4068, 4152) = 3.25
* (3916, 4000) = 3.20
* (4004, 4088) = 3.46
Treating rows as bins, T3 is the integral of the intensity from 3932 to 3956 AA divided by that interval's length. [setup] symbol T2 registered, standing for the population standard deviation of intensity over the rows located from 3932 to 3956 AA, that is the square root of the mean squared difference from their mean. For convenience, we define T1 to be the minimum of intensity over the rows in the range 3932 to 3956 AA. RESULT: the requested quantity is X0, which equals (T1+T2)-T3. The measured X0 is -0.09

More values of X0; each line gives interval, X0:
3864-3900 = -0.08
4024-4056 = -0.02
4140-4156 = 0.01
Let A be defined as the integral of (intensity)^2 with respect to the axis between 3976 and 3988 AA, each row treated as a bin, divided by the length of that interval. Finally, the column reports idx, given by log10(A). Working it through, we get 0.99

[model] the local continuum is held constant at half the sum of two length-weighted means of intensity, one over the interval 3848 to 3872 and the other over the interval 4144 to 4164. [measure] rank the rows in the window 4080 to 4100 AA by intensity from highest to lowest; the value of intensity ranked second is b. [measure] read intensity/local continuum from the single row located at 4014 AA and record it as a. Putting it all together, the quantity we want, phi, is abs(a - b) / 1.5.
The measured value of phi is 1.31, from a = 1.04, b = 3.011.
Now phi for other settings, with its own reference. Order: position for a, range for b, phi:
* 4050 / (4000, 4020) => 1.75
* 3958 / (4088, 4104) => 1.26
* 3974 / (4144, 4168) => 1.79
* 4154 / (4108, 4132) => 1.73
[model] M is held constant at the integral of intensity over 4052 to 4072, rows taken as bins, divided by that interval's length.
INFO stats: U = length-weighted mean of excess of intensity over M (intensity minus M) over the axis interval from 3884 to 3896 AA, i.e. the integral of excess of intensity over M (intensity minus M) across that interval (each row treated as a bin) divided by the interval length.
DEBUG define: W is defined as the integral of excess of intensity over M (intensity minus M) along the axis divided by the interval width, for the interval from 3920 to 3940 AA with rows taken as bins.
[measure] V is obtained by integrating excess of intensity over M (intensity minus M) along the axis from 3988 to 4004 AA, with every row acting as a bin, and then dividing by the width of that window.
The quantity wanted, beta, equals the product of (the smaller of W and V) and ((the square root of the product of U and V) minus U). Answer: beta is -0.273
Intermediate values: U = -0.54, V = -0.1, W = -0.384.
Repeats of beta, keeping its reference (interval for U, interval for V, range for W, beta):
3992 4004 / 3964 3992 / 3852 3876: -0.094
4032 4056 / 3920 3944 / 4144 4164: -0.083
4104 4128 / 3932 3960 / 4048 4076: -0.137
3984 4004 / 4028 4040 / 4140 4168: -0.082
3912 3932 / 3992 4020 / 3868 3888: -0.018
